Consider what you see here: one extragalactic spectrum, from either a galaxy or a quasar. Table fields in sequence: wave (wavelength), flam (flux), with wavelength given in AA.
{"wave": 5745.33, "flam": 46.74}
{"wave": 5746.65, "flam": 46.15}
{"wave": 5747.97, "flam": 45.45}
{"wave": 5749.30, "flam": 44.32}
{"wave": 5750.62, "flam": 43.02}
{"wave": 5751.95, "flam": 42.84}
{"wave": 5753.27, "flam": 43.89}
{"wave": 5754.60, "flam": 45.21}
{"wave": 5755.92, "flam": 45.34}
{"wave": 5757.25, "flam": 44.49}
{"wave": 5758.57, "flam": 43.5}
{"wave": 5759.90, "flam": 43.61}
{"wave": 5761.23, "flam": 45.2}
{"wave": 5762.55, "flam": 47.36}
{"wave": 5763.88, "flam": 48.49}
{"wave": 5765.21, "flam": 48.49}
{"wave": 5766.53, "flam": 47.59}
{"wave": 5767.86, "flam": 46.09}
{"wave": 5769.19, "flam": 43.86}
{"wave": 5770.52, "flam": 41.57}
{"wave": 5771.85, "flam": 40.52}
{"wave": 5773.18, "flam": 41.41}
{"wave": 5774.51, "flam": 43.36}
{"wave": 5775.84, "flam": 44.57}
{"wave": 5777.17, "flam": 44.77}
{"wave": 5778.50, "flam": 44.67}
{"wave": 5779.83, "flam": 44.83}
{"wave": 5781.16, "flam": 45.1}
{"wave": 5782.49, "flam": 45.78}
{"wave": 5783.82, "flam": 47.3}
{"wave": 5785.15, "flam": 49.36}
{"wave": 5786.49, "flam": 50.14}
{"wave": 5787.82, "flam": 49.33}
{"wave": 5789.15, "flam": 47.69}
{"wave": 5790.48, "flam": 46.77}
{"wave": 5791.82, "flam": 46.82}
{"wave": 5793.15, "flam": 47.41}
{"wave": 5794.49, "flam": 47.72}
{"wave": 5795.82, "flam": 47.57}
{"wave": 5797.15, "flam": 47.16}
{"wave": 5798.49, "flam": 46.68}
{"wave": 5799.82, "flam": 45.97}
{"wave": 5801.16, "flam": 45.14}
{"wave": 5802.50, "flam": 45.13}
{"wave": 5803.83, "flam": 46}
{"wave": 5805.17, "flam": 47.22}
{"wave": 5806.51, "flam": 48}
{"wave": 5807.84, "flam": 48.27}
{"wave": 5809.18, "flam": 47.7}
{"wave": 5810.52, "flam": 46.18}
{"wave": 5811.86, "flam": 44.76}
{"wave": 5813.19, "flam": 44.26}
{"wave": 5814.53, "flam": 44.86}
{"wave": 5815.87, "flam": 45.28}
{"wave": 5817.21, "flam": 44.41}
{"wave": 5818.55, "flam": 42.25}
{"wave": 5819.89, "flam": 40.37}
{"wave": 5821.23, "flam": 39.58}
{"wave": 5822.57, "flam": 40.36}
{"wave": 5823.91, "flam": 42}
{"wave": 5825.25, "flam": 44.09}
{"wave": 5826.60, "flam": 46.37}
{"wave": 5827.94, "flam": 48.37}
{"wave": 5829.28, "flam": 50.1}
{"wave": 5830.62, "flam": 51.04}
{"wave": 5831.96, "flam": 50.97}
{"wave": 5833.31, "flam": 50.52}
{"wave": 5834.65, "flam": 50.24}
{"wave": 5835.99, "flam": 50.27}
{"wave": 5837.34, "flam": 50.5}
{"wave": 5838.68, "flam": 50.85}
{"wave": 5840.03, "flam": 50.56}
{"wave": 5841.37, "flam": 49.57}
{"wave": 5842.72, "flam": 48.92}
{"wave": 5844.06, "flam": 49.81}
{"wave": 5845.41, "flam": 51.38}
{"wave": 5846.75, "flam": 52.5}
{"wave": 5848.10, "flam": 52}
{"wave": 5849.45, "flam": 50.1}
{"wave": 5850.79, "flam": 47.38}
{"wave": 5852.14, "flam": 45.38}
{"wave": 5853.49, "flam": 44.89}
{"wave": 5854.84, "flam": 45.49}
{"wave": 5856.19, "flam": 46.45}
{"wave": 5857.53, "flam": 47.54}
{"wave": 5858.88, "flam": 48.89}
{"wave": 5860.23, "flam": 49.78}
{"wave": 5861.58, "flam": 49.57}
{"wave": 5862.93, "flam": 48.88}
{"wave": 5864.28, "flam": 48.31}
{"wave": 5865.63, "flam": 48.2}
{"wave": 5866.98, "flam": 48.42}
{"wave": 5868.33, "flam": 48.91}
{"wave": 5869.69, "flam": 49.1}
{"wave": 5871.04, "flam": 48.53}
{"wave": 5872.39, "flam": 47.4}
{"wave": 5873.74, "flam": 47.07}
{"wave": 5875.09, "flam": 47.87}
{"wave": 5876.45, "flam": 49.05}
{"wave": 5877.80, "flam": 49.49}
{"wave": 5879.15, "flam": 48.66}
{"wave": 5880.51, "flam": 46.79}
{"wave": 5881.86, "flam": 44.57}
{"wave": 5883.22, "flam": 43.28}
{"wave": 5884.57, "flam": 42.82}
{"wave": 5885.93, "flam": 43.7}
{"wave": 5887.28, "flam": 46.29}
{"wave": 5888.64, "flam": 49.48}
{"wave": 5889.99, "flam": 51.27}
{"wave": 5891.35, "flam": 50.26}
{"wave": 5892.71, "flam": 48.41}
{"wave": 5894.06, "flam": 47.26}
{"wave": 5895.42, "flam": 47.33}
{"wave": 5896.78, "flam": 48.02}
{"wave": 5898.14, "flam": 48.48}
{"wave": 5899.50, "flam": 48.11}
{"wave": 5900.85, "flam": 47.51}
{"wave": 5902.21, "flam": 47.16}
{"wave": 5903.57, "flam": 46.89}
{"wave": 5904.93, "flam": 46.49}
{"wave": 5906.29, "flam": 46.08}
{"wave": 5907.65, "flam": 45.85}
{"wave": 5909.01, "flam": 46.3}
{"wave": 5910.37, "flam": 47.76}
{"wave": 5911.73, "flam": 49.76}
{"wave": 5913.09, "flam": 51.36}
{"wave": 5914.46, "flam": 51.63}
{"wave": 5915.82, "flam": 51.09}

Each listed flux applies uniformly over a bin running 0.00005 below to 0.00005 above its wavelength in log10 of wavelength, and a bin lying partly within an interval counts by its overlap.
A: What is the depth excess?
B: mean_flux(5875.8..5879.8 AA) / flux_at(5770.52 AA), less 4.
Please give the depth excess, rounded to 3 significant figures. -2.82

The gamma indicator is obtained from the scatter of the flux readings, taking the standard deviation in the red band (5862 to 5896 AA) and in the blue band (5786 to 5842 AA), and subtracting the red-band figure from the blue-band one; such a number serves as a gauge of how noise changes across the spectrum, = 0.9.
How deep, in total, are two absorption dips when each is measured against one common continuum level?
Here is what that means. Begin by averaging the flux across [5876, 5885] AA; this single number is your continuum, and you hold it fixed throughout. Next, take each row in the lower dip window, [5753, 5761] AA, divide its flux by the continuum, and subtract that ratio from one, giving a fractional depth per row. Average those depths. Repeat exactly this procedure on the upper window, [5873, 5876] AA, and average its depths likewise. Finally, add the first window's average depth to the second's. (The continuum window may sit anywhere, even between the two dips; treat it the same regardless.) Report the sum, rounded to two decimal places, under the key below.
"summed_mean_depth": 0.02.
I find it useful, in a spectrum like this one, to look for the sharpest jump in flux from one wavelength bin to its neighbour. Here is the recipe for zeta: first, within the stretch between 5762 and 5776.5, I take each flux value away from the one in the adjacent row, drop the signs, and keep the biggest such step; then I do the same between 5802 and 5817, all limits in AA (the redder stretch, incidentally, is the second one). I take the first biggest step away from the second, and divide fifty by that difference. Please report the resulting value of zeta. -65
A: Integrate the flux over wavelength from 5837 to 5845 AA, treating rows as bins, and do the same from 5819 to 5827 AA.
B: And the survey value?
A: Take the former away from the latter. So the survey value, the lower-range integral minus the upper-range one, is -65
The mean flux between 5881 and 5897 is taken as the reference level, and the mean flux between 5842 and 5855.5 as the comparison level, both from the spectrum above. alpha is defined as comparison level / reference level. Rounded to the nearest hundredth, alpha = 1.04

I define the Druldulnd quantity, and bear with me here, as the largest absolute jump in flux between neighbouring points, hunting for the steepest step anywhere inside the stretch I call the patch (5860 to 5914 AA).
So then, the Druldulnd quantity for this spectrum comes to 3.2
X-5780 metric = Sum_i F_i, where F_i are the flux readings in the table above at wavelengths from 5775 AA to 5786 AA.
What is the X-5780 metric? 366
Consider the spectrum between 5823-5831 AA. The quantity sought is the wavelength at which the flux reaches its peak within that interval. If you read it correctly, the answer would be 5830.62 AA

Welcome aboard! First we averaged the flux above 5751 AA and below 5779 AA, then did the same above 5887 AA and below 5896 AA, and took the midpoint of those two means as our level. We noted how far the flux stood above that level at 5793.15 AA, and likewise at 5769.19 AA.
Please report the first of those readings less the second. 4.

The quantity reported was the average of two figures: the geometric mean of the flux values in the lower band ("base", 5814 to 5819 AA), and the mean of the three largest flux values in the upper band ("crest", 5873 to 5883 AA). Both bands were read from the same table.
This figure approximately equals 46.6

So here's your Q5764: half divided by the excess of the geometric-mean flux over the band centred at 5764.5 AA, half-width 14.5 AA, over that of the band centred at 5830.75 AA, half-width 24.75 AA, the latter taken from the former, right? -0.19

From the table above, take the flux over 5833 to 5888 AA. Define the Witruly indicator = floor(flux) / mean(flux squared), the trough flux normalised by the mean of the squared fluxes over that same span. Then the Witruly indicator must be 0.0183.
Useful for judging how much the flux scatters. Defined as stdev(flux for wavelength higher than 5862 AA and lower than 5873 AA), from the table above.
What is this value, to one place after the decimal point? 0.5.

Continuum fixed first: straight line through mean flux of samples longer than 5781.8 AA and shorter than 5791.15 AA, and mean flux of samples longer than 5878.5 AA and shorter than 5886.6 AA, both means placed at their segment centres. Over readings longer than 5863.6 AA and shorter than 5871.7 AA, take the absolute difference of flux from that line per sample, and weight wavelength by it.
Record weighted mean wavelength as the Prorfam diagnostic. 5867.9 AA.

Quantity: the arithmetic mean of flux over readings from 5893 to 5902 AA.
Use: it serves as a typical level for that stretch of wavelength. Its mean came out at 47.8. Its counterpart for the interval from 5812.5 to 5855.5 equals 47.3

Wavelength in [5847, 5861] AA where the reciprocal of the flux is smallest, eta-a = 5848.10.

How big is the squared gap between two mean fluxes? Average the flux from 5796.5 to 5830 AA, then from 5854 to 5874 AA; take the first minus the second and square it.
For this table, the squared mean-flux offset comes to 8.7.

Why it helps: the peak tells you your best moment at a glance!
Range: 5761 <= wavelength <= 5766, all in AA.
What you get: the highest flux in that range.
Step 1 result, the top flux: 48.49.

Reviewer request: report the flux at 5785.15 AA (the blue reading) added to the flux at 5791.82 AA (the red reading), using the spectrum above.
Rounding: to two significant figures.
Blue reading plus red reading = 96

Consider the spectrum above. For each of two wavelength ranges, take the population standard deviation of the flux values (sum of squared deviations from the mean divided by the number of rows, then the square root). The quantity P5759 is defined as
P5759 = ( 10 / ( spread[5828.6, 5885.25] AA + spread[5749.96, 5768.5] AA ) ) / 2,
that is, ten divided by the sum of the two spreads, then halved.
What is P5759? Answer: 1.2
